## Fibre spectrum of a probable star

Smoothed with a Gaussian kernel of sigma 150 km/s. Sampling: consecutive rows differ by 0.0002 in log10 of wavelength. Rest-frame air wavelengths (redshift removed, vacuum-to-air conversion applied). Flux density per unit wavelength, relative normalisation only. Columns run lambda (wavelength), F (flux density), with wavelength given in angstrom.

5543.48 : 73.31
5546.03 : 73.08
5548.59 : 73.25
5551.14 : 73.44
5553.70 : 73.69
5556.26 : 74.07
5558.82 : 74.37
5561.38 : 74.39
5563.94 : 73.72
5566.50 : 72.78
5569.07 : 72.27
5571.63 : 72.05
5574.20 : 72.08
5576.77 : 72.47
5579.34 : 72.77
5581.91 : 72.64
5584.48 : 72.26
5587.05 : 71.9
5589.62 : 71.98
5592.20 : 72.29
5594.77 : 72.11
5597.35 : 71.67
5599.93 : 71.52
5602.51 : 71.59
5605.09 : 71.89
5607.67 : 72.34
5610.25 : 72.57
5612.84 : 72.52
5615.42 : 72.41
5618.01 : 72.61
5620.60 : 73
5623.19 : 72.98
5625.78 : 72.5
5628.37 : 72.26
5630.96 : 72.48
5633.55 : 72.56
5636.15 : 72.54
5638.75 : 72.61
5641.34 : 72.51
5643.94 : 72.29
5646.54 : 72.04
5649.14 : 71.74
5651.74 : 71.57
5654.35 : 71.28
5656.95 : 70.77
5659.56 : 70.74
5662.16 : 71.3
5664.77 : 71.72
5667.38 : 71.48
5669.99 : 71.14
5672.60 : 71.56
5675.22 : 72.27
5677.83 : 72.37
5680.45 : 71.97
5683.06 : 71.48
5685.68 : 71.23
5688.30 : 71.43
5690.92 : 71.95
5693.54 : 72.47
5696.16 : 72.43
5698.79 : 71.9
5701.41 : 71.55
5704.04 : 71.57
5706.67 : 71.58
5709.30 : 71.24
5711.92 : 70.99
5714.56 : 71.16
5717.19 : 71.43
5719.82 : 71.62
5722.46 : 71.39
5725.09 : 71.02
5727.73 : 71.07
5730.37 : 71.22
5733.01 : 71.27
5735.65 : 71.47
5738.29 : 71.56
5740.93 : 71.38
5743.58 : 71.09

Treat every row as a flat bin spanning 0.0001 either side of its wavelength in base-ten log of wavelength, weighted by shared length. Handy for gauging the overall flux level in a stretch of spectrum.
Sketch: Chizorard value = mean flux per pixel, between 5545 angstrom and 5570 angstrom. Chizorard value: 73.51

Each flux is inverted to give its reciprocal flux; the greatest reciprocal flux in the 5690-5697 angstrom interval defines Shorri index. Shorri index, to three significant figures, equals 0.0139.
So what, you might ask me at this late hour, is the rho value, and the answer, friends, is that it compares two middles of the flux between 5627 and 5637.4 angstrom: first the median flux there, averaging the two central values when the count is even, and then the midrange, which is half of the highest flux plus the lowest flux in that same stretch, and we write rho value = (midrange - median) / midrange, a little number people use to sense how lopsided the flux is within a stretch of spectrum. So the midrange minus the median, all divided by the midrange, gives -0.001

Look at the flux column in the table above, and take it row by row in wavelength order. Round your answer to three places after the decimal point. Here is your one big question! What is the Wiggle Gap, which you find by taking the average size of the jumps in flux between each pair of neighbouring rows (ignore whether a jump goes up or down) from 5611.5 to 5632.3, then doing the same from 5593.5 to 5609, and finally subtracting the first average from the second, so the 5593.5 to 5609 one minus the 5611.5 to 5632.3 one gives 0.045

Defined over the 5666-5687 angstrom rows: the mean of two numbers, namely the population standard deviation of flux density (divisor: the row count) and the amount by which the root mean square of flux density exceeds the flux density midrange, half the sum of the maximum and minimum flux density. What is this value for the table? 0.18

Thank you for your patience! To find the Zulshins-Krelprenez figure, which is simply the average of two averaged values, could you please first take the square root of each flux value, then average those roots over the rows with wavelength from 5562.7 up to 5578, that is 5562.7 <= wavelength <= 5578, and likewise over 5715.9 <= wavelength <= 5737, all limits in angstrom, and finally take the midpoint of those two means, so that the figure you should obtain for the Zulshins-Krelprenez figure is 8.481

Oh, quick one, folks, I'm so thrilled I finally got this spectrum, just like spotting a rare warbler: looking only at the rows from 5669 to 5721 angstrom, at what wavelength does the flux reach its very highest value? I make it 5693.54 angstrom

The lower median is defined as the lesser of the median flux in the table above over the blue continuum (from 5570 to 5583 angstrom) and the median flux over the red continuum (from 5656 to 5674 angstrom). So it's 71.3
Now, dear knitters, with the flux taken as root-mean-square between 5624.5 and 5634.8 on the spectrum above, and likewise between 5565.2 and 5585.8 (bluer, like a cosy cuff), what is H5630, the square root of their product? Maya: 72.4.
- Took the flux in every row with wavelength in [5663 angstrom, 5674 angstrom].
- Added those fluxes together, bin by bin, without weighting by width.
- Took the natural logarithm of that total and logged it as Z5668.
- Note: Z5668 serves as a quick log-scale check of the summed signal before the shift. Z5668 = 5.66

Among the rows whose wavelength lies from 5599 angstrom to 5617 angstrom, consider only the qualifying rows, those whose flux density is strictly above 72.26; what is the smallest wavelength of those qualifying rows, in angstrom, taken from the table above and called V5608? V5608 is 5607.67 angstrom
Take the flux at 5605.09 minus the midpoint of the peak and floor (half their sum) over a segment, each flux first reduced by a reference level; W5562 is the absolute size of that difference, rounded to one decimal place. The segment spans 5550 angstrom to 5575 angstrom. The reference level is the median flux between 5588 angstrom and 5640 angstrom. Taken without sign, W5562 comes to 1.3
